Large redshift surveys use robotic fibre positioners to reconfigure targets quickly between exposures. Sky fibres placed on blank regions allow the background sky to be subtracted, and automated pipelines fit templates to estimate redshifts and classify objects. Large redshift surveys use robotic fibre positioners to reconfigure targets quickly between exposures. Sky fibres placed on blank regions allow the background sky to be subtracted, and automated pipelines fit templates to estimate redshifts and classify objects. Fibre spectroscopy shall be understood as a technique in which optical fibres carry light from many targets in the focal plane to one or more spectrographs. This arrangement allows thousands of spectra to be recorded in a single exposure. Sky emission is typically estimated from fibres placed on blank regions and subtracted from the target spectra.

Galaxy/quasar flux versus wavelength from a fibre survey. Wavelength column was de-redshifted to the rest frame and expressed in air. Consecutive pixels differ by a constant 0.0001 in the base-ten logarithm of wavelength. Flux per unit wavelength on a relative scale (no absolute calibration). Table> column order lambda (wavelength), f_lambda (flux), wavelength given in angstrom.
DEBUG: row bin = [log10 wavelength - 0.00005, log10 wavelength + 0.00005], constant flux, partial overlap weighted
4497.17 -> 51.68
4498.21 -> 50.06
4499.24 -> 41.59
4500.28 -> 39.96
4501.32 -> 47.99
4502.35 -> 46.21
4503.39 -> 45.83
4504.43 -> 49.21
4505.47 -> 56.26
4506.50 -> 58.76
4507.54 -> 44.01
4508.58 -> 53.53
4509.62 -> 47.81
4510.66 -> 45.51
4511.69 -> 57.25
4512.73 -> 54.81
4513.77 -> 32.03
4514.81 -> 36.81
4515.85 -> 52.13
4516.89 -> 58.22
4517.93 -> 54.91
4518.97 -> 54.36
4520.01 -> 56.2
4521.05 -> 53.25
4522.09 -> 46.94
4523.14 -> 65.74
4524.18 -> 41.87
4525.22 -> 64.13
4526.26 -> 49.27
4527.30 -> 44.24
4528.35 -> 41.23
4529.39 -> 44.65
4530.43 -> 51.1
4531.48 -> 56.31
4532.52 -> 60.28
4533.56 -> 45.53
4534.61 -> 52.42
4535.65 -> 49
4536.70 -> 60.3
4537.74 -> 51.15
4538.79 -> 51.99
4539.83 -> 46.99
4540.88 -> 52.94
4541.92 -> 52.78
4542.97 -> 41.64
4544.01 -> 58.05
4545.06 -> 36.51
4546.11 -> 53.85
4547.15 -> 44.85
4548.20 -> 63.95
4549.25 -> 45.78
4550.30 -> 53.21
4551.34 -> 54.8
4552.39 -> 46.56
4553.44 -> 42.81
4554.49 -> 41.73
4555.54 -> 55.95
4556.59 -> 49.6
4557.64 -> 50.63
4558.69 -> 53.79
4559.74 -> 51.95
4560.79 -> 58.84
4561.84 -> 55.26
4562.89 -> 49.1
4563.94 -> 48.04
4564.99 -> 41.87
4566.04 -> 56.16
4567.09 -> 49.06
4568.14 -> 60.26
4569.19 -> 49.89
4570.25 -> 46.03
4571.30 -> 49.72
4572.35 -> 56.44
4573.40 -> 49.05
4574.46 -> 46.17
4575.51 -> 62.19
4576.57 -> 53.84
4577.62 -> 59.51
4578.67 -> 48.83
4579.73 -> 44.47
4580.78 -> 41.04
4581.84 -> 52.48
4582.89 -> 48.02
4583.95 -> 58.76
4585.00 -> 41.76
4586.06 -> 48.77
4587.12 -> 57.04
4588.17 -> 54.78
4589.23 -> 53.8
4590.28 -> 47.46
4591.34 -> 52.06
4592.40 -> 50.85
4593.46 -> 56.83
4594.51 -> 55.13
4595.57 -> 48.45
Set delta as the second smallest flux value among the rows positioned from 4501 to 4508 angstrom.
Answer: 45.83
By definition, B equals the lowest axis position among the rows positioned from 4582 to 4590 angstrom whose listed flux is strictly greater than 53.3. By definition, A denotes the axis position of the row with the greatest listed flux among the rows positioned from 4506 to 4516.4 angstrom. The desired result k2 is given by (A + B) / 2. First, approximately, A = 4506.50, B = 4583.95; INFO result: 4545.2 angstrom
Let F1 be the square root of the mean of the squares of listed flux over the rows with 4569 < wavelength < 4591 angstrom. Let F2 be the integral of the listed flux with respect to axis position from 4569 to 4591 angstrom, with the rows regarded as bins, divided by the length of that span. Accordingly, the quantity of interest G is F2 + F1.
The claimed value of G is 102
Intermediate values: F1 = 51.3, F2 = 51.0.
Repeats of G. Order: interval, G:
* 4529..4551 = 103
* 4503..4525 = 102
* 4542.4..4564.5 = 101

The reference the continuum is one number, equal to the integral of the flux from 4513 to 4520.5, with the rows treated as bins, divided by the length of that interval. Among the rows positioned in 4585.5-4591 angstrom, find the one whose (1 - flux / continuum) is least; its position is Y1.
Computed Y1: 4587.12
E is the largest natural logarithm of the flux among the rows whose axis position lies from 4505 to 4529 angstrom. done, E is 4.19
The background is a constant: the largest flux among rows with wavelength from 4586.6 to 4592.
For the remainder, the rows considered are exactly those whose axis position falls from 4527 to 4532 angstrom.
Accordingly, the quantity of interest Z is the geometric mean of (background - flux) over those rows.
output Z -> 6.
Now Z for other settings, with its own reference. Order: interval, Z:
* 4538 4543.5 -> 7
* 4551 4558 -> 6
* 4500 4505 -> 11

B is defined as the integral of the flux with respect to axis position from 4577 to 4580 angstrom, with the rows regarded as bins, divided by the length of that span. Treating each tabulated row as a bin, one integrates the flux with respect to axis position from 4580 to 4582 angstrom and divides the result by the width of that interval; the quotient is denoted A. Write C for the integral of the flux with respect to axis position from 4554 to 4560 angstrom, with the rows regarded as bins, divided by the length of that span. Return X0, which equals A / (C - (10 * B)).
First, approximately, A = 45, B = 51.6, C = 50.6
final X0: -0.097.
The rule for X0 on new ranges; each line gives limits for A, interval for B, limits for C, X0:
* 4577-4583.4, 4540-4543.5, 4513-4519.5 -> -0.111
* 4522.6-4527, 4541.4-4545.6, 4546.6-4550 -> -0.130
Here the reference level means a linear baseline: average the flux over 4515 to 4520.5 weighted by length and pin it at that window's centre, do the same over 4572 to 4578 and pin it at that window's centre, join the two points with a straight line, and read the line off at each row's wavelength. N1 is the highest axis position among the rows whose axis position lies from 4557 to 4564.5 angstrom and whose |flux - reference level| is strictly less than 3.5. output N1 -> 4561.84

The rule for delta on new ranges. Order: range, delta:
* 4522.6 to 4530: 41.87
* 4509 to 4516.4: 36.81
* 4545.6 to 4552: 45.78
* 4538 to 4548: 41.64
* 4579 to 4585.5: 41.76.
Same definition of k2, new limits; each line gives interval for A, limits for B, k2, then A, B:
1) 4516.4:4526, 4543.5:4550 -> 4533.6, 4523.14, 4544.01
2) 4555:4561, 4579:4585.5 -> 4572.4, 4560.79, 4583.95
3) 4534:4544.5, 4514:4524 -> 4526.8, 4536.70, 4516.89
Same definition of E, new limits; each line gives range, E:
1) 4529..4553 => 4.16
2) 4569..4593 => 4.13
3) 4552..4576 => 4.13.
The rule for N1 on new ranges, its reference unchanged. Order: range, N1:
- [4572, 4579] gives 4576.57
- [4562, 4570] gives 4566.04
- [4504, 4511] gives 4508.58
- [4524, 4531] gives 4530.43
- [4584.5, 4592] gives 4591.34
